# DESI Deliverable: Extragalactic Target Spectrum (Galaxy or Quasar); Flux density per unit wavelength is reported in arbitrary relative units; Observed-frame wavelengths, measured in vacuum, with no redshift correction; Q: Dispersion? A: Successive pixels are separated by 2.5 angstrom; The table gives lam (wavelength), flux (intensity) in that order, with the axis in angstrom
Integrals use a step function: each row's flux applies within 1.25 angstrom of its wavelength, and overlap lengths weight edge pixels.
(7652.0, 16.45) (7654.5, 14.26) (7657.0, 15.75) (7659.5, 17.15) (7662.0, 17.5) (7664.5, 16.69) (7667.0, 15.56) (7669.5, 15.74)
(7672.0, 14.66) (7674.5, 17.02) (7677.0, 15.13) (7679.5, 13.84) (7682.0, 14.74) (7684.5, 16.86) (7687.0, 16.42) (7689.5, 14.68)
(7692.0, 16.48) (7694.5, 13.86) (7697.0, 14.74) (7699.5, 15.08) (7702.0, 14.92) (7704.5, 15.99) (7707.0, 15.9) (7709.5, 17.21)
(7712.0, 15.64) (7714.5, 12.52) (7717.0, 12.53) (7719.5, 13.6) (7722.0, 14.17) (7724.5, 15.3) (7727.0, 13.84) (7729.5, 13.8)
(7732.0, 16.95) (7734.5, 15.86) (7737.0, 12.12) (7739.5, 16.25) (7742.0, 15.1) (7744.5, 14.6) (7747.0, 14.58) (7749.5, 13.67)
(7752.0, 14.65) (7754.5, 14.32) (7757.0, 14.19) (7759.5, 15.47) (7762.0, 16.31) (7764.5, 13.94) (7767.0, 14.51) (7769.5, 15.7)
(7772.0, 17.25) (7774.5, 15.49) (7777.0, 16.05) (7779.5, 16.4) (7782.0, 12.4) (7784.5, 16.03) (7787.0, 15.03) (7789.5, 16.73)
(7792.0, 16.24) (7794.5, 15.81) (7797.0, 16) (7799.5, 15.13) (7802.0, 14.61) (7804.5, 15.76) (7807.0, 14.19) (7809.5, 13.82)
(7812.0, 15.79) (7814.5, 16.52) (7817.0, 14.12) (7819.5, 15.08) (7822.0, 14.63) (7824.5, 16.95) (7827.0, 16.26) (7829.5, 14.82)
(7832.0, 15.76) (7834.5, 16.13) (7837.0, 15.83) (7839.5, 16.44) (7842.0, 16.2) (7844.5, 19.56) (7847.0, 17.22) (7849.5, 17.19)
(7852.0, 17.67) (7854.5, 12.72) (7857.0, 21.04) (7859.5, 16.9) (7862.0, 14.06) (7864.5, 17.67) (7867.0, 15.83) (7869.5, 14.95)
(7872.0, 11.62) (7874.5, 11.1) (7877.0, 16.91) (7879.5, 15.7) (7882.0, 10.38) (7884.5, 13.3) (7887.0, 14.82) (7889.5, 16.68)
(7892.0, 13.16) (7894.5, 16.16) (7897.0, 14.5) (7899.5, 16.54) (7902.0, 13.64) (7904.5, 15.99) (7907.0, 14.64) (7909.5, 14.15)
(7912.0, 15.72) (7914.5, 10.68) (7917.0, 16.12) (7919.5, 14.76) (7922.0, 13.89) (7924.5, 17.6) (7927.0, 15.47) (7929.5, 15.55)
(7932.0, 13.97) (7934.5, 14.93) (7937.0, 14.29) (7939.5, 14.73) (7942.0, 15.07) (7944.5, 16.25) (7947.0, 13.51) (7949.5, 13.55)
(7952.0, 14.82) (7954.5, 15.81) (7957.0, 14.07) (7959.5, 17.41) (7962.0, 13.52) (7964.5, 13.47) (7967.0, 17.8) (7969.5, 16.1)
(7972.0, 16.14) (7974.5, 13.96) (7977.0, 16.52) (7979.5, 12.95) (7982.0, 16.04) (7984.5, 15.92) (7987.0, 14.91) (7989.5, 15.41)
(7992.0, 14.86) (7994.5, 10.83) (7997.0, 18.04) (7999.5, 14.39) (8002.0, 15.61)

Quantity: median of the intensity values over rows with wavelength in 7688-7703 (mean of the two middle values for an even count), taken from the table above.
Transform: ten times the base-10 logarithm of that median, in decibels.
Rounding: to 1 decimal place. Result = 11.7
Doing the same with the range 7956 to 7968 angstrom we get 11.5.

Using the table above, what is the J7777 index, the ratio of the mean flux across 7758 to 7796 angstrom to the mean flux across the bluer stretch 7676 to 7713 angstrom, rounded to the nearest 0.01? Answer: 1.01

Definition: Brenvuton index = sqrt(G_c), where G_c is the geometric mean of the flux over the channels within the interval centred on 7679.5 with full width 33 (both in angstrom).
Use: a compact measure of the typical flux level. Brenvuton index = 3.93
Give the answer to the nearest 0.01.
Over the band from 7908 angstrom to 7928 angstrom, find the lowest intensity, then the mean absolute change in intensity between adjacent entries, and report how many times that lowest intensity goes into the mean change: 0.27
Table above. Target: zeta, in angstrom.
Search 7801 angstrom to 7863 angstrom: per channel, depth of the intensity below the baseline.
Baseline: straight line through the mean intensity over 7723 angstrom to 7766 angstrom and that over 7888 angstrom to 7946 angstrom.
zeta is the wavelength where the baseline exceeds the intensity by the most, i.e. 7854.5 angstrom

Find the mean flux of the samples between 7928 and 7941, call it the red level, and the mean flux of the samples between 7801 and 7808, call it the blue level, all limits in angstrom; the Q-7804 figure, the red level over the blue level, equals 0.989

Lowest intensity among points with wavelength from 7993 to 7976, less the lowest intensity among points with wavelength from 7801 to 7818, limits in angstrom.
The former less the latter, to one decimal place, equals -0.9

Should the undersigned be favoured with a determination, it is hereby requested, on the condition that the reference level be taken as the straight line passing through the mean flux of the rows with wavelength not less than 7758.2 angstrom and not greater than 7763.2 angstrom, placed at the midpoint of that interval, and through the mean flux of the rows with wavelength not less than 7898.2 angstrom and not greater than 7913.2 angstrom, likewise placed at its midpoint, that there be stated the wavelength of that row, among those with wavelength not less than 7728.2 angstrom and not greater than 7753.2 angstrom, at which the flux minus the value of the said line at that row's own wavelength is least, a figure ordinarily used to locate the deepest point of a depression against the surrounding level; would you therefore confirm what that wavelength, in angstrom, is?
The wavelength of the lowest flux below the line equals 7737.0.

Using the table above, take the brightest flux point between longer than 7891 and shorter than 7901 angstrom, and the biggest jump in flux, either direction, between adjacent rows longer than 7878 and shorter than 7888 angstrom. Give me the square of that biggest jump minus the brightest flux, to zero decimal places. 12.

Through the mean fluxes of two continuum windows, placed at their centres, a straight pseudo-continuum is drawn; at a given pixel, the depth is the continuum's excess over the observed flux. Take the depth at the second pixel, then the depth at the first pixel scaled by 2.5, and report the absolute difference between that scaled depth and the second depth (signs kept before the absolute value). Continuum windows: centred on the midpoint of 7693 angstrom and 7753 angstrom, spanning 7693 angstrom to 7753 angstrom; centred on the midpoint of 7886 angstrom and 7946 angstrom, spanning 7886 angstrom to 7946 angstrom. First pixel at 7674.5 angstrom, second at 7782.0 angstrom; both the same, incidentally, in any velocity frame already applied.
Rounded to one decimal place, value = 8.3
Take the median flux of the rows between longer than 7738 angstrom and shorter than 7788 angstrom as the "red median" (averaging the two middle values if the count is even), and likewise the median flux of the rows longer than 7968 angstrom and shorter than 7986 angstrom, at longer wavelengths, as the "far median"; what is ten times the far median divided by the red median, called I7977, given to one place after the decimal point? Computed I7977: 10.6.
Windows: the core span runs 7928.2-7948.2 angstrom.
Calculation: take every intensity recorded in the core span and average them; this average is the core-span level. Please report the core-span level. 14.8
